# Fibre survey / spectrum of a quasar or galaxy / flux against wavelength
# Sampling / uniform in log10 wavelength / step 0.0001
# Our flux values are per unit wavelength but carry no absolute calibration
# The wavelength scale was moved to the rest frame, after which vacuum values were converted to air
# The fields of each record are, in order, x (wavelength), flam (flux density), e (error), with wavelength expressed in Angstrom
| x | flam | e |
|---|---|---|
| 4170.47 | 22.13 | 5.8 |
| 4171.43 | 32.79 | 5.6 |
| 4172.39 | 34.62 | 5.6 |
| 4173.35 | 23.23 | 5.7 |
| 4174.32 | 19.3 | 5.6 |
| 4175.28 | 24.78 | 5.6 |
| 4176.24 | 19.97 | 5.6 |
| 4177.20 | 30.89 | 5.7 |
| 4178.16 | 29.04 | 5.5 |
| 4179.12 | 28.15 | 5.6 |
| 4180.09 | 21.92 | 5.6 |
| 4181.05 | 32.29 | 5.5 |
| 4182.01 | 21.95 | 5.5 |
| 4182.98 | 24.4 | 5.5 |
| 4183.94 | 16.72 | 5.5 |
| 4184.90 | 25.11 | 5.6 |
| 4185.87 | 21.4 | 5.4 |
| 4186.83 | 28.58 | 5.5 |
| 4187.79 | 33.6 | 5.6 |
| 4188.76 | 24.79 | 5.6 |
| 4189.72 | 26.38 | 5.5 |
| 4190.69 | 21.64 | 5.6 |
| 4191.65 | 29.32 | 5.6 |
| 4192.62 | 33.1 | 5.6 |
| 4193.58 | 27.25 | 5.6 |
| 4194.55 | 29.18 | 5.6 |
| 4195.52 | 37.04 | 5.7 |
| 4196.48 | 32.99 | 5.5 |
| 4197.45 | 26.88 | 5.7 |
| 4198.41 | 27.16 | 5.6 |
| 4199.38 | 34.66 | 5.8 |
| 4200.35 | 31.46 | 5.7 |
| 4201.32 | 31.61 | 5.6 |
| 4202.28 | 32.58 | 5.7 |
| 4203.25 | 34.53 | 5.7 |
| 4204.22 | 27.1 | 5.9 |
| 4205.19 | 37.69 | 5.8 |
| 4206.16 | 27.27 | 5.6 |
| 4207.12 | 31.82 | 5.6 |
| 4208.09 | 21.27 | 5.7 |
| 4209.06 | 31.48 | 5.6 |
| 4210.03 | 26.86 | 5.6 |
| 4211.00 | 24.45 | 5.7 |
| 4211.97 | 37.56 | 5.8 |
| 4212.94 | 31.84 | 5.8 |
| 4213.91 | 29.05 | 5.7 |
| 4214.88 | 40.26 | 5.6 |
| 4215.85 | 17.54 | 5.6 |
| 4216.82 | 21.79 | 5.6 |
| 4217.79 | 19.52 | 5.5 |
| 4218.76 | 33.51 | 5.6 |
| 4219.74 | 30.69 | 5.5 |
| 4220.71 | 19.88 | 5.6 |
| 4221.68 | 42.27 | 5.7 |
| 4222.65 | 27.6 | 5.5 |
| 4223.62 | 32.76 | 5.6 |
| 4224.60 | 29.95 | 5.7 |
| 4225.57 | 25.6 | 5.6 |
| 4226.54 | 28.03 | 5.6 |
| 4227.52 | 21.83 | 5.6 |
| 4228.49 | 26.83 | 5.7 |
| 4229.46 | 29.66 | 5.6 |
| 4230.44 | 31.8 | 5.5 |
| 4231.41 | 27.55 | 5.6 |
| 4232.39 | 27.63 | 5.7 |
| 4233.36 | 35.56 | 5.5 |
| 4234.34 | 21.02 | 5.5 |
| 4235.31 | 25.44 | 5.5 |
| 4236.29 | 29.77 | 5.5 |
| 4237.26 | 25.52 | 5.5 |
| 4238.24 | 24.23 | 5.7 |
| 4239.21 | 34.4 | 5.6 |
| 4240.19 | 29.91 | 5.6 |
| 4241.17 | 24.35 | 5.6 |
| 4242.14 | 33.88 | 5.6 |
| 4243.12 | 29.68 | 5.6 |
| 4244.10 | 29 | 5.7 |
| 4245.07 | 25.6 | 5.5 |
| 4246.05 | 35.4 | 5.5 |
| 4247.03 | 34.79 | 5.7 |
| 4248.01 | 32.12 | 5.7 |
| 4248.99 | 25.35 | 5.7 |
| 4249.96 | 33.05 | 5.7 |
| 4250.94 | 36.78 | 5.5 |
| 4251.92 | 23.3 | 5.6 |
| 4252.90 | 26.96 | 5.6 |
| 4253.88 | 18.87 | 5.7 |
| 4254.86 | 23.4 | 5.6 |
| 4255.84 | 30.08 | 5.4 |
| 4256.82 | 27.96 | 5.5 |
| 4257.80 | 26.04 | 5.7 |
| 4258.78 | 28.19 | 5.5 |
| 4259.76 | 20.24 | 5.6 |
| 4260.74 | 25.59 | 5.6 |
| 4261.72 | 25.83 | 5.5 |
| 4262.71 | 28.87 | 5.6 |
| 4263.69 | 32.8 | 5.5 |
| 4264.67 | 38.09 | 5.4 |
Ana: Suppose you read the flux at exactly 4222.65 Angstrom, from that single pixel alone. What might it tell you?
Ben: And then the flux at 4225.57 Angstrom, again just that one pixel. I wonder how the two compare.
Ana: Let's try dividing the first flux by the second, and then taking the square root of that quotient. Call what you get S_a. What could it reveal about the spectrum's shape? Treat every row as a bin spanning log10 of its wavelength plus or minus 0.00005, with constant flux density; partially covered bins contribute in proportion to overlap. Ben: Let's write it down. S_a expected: 1.04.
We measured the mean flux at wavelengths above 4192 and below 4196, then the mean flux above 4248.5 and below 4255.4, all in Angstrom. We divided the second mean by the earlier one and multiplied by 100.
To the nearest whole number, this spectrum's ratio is 85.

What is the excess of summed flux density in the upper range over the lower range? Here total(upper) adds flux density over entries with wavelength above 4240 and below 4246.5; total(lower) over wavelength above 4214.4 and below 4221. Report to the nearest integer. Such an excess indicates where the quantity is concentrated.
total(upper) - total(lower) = 25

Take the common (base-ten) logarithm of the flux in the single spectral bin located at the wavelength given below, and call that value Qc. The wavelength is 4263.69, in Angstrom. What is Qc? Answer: 1.52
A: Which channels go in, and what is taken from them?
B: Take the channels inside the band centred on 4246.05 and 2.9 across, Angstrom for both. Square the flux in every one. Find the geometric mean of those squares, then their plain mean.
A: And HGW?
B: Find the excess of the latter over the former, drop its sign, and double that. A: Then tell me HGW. 83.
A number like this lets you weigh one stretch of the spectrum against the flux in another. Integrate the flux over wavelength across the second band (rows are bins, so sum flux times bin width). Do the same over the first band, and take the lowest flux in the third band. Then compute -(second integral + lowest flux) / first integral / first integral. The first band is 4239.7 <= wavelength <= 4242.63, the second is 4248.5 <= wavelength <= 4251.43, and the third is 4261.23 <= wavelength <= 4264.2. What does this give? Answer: -0.0161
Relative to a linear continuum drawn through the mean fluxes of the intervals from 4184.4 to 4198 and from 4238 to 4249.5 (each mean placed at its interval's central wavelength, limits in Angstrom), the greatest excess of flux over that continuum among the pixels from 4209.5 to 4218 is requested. 11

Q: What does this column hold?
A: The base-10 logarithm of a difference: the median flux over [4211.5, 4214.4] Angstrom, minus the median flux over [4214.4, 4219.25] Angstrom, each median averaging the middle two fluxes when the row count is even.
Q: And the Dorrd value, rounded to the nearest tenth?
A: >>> 1.0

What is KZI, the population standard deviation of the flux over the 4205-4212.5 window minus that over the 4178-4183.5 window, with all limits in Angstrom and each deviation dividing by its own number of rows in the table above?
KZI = 1.7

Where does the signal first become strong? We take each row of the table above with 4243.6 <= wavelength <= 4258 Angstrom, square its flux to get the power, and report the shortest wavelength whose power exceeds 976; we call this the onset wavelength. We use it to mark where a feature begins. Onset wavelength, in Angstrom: 4246.05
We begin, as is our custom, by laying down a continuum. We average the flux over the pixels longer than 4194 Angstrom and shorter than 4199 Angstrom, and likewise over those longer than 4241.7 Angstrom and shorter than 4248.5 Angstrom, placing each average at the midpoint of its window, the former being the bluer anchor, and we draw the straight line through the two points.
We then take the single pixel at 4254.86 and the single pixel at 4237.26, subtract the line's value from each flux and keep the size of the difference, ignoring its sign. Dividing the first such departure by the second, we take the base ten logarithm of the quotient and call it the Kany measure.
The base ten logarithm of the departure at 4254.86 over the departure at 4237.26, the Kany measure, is 0.2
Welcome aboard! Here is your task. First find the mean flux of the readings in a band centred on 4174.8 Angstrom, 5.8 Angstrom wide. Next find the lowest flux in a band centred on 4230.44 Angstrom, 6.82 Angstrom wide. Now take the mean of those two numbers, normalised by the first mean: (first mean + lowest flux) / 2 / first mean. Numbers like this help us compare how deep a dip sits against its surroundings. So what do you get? 0.93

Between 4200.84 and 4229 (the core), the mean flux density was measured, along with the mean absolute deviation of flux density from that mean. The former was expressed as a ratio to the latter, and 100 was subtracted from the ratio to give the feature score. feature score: -94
